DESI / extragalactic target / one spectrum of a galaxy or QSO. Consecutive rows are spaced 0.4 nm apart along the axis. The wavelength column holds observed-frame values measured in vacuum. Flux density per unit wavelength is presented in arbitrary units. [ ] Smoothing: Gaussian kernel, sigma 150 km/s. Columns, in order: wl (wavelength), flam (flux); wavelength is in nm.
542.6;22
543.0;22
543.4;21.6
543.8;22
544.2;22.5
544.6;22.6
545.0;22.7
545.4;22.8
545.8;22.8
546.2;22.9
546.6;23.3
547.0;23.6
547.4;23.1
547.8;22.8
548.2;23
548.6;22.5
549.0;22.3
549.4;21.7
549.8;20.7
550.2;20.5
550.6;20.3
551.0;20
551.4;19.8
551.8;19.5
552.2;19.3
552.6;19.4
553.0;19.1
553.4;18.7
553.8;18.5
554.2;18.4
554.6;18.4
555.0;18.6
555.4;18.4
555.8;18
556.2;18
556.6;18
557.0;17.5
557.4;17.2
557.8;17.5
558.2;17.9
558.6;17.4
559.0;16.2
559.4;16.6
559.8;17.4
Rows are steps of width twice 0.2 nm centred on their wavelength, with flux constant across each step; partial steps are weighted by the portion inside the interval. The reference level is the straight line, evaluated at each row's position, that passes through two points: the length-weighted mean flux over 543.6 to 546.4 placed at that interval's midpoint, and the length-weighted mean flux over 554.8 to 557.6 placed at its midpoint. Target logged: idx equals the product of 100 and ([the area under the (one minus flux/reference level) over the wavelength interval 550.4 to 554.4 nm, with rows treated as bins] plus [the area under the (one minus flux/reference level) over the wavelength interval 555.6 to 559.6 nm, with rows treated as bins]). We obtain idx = 4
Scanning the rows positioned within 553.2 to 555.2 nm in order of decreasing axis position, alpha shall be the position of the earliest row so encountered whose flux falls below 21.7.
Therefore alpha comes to 555.0 nm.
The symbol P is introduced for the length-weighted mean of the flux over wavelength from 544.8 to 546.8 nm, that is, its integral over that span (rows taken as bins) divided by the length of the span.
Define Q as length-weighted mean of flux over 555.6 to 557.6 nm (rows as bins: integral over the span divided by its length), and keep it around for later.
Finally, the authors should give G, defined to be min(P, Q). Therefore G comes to 17.7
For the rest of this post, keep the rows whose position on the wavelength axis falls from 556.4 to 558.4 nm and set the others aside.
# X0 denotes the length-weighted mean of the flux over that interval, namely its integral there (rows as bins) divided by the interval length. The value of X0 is 17.6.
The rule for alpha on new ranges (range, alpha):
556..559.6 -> 559.4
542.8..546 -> 543.4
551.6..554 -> 553.8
